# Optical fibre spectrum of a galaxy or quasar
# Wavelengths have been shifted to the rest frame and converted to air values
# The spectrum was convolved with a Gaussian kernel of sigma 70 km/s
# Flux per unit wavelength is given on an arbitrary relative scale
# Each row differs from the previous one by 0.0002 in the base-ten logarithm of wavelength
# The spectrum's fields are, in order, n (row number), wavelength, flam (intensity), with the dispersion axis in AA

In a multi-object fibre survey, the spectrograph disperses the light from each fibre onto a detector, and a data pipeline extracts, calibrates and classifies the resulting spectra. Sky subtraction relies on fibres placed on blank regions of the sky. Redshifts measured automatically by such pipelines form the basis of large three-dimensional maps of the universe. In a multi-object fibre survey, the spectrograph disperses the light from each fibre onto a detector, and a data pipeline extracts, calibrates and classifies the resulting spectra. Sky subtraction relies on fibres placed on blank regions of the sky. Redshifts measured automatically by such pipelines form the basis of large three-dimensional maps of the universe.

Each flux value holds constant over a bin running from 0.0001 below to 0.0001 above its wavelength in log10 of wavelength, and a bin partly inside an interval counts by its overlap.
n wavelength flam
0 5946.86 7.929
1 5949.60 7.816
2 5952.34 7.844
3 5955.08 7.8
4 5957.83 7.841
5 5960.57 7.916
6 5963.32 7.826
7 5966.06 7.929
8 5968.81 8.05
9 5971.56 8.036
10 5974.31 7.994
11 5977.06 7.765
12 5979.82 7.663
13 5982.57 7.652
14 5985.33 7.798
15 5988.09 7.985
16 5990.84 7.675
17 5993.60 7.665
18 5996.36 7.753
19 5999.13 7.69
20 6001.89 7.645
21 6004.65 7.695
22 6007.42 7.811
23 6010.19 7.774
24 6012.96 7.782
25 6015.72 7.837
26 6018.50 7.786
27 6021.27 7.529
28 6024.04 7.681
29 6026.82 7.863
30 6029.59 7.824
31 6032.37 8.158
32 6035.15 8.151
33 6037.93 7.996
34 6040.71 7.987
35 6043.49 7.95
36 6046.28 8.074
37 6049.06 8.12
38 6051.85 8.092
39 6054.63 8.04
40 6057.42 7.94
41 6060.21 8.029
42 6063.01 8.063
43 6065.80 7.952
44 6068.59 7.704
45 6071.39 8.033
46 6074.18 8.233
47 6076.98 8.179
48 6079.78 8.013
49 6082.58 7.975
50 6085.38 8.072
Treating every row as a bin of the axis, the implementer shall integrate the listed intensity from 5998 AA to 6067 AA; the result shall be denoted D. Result 545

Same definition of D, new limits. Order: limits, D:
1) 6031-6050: 153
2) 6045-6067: 177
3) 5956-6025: 538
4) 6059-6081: 177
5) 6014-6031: 132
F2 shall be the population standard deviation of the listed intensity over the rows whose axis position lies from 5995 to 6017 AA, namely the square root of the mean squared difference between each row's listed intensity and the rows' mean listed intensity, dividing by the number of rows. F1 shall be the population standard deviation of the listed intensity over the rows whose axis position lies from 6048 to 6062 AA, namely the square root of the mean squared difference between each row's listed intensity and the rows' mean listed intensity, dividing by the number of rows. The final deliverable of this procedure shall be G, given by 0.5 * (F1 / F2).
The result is 0.5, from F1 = 0.06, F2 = 0.06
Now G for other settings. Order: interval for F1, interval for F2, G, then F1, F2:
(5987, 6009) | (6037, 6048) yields 1.2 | 0.11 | 0.05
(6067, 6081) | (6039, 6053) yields 1.4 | 0.18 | 0.06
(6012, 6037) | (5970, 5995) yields 0.6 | 0.19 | 0.15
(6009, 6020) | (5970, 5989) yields 0.1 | 0.02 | 0.15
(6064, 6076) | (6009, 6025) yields 0.9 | 0.19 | 0.10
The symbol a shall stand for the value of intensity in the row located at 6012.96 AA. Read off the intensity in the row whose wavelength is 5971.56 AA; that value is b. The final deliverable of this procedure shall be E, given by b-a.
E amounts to 0.25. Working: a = 7.782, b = 8.036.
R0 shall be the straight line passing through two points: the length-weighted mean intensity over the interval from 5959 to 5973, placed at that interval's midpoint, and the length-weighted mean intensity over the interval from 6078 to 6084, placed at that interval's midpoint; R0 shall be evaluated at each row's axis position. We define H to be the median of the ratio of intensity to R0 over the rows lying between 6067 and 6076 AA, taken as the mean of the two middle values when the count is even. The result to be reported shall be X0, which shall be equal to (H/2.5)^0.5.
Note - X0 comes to 0.634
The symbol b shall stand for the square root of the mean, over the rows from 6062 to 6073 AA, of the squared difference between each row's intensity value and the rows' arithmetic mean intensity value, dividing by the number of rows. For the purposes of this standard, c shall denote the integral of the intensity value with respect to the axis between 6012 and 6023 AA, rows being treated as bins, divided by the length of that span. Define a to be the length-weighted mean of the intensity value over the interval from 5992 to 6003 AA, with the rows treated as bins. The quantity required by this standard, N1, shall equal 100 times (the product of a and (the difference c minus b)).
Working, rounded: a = 7.69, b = 0.14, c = 7.7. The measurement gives 5836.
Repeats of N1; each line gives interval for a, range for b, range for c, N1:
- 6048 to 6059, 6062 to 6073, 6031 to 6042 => 6384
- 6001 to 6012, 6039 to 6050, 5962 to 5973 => 6108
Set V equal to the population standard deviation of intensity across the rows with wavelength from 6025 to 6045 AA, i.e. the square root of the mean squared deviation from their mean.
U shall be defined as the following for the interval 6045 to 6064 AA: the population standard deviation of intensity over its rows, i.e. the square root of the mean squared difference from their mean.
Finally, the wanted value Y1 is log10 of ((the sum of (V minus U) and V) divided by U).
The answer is 0.54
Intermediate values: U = 0.054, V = 0.119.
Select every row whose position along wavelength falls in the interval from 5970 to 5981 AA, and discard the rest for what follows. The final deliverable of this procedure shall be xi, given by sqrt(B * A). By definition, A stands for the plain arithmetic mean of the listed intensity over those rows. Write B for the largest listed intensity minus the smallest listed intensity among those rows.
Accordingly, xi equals 1.71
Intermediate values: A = 7.9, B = 0.37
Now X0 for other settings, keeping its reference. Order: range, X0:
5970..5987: 0.625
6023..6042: 0.632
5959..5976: 0.633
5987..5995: 0.621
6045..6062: 0.635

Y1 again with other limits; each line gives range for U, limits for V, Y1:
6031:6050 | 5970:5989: 0.45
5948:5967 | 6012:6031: 0.57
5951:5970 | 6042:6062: -0.22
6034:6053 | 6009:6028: 0.30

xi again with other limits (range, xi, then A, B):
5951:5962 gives 0.95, 7.9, 0.12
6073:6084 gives 1.45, 8.1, 0.26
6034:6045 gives 1.27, 8.0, 0.20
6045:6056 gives 0.80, 8.1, 0.08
